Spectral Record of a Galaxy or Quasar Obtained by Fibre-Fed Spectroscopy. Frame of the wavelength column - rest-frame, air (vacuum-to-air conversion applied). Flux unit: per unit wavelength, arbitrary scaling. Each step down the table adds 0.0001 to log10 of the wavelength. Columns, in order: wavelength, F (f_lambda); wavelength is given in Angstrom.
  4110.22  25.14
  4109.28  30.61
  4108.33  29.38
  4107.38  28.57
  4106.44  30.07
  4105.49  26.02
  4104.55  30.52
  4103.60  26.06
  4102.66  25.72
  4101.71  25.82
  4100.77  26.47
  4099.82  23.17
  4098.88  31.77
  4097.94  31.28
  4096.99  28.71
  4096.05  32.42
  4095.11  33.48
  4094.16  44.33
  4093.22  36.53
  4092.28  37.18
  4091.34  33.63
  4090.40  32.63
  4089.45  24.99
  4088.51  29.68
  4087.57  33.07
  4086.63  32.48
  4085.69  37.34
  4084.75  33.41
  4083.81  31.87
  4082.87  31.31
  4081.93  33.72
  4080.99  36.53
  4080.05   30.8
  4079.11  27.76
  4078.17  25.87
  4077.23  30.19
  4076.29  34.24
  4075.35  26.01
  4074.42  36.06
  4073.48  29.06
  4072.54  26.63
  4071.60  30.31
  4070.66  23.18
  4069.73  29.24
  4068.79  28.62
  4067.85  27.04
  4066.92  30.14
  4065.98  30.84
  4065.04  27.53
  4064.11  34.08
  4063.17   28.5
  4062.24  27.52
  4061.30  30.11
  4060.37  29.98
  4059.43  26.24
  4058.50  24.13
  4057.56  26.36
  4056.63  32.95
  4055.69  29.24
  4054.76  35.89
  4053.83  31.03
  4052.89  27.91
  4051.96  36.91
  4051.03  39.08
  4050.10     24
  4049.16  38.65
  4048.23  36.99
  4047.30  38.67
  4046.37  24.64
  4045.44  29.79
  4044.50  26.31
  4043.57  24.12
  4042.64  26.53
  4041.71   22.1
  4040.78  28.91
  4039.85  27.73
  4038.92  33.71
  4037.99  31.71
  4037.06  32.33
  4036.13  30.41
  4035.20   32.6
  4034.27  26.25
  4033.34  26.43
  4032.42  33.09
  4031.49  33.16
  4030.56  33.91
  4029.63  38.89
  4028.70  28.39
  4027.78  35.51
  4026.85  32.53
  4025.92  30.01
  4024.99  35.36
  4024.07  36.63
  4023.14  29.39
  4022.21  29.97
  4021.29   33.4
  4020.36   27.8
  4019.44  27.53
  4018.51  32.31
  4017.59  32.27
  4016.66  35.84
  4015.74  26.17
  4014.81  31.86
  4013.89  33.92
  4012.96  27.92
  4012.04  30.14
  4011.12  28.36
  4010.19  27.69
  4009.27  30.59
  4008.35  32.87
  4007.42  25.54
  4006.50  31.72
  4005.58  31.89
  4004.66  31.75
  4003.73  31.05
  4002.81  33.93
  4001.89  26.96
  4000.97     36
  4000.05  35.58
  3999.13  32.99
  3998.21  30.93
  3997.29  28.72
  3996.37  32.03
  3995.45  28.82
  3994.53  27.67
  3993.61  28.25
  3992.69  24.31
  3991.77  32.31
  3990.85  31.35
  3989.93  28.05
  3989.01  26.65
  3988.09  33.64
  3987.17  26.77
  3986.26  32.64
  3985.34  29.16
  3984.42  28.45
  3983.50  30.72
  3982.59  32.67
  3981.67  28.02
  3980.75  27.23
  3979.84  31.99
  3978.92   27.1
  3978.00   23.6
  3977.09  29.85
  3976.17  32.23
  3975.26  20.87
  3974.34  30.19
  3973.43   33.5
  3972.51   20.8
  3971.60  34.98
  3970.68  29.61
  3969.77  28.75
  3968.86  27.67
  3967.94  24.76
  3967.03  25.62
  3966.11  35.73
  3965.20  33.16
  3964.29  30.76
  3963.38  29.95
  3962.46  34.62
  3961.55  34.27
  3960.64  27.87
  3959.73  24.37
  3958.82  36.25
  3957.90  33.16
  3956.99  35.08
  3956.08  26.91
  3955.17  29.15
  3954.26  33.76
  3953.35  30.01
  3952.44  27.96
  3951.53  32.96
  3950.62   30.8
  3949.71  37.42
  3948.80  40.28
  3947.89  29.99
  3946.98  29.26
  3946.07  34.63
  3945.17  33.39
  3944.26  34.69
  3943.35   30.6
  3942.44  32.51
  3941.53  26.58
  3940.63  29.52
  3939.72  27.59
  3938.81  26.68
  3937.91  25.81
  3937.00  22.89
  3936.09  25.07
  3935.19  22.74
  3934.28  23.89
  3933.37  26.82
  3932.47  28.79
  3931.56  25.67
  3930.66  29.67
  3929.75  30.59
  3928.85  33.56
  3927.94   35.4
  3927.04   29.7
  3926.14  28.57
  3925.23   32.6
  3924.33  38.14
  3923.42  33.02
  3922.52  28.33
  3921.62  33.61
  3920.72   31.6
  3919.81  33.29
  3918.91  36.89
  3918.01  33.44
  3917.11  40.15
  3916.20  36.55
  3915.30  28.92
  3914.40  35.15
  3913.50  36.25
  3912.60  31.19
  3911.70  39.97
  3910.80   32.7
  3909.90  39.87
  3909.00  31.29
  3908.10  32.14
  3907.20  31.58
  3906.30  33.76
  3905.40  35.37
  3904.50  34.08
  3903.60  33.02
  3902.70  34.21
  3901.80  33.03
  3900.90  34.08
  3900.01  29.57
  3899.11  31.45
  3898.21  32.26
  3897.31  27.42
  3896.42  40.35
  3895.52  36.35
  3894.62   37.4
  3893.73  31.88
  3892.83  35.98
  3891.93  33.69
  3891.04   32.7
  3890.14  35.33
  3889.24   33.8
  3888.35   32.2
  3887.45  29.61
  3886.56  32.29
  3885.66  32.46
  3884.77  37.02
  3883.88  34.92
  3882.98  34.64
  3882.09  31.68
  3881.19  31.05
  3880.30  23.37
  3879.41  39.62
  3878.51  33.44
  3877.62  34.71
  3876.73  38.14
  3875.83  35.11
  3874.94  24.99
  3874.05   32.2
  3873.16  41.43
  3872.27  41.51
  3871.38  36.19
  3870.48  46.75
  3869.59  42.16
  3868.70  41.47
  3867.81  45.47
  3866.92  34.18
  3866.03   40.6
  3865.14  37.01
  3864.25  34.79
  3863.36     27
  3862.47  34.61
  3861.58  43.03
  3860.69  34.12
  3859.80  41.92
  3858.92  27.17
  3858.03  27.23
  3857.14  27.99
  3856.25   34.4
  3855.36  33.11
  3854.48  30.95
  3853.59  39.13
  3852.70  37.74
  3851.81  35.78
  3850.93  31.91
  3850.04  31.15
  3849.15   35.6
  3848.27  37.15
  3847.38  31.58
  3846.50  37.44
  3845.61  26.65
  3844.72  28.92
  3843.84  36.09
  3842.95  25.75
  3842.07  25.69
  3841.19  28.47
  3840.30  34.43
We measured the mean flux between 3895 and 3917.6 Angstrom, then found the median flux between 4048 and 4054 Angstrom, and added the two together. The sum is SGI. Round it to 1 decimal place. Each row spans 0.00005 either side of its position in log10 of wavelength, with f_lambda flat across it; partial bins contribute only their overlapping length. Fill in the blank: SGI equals 70.9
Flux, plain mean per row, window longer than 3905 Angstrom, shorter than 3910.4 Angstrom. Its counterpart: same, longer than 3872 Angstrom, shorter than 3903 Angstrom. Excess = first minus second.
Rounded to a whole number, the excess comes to 0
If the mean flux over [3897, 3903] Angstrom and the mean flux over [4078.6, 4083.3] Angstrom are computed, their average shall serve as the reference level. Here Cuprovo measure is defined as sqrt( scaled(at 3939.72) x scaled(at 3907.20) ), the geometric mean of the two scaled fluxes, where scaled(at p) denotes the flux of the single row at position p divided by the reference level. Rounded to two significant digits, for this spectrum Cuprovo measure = 0.93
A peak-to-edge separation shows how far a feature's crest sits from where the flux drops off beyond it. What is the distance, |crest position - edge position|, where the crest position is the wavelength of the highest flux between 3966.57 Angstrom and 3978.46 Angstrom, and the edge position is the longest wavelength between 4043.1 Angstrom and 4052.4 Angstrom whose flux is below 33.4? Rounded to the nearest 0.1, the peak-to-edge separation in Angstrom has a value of 78.5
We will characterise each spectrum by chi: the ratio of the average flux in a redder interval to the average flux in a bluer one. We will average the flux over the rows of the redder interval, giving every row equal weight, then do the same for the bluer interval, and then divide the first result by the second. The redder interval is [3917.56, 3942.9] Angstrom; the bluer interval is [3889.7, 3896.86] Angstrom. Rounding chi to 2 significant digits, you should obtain 0.84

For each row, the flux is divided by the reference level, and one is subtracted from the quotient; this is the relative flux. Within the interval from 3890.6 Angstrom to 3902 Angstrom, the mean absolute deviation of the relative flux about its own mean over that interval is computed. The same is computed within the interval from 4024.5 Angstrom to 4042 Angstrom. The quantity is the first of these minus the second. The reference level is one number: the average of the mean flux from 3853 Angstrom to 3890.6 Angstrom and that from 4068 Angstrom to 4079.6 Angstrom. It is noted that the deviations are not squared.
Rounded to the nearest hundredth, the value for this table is -0.02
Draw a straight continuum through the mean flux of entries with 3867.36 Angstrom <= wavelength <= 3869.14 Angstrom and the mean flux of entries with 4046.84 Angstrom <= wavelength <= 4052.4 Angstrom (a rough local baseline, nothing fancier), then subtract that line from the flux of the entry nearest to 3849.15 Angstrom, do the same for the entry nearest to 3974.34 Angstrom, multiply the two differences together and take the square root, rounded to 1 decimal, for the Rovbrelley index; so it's 8.7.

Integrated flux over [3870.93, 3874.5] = 135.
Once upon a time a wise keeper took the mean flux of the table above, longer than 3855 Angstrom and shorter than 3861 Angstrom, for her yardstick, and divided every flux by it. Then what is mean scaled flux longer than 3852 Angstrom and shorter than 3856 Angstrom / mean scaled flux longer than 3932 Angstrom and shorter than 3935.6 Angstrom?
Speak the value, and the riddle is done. 1.38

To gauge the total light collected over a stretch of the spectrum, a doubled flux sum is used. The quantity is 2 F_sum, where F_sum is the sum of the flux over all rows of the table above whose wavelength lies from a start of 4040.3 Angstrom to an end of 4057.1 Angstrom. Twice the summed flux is 1107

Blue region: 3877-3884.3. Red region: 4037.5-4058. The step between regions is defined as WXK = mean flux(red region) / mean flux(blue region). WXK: 0.93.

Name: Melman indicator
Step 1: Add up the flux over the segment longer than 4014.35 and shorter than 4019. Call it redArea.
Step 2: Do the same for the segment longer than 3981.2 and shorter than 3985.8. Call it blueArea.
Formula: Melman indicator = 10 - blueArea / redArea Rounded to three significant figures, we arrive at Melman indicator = 9.07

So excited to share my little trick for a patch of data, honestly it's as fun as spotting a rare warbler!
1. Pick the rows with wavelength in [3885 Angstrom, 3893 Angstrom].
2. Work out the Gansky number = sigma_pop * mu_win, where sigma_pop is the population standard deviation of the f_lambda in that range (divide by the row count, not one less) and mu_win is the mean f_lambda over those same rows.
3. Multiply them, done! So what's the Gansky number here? 59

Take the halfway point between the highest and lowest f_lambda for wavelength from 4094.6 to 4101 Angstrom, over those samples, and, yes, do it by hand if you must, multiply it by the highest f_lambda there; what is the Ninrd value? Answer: 948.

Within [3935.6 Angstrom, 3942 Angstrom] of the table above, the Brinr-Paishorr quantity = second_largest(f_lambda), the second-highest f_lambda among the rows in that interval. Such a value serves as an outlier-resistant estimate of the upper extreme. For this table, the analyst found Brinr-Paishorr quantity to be 27.59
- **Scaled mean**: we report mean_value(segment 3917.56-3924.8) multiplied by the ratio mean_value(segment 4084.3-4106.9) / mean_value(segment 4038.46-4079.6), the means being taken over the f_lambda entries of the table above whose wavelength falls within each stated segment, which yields 35.2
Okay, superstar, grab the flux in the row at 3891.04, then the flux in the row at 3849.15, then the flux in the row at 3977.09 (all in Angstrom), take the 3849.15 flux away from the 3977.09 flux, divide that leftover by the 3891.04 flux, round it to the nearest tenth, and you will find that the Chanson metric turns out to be -0.2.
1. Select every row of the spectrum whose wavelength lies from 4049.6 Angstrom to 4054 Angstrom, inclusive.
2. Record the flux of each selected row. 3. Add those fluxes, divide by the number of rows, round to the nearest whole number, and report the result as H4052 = 32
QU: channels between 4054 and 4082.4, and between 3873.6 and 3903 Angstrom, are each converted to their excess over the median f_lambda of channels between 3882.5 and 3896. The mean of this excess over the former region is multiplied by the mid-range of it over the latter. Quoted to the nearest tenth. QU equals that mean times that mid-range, 8.1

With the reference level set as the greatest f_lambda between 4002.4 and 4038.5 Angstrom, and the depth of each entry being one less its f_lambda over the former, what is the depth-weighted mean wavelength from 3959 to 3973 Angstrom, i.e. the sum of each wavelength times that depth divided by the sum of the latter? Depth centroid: 3966.5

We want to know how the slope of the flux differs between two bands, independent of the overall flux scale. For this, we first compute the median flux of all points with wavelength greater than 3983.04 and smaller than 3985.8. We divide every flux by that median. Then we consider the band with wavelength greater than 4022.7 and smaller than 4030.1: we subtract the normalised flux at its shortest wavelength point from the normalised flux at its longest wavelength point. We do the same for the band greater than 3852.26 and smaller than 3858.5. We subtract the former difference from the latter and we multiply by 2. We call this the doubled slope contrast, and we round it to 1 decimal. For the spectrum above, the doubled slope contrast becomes -1.4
